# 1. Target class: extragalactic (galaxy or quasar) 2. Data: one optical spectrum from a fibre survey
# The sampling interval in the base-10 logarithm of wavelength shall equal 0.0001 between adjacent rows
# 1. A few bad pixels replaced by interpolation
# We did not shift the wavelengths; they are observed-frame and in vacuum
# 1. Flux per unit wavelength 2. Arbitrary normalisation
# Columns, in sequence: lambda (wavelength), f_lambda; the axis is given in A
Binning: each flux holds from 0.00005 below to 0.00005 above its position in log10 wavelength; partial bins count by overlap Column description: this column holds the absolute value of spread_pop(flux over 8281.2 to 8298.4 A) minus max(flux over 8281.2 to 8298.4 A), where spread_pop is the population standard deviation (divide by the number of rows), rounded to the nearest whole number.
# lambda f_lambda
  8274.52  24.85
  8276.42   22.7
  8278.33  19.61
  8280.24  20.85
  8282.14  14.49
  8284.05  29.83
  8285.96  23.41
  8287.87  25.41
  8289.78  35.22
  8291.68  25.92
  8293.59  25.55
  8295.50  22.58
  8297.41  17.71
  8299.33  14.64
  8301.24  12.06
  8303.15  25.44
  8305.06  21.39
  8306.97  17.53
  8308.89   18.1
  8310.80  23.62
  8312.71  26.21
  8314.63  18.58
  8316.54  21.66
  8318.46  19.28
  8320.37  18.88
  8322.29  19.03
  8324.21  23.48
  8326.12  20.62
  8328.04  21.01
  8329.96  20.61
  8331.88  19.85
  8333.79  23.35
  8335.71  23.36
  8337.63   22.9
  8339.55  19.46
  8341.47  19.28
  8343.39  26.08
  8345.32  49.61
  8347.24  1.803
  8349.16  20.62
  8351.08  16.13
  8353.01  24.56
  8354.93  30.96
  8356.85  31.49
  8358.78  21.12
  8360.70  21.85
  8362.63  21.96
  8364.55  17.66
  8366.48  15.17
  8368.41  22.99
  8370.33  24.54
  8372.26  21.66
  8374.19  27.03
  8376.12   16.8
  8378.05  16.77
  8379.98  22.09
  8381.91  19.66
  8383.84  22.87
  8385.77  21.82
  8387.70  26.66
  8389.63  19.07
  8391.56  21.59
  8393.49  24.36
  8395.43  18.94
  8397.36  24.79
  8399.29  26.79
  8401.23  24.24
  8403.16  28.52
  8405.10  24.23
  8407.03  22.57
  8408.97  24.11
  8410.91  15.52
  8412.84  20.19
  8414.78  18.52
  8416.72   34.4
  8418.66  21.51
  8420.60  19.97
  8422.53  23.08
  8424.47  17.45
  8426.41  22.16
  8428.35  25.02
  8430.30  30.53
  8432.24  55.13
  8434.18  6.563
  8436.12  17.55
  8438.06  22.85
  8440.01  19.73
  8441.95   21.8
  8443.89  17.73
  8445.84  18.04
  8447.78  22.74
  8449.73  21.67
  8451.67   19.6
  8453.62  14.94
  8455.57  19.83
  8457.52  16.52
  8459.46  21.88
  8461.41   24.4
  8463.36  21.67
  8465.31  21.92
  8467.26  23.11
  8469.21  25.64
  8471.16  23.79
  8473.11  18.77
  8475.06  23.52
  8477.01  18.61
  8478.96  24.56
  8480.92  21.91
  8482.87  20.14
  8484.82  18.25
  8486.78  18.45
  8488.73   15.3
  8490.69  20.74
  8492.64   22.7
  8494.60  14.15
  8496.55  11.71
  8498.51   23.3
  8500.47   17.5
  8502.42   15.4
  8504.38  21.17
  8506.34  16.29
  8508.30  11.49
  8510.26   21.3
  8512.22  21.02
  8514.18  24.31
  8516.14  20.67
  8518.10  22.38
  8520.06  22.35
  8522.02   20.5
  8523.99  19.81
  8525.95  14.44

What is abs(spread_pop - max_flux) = 29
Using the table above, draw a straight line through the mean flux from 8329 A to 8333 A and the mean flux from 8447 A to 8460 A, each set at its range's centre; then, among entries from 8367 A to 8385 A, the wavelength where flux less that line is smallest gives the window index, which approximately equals 8378.05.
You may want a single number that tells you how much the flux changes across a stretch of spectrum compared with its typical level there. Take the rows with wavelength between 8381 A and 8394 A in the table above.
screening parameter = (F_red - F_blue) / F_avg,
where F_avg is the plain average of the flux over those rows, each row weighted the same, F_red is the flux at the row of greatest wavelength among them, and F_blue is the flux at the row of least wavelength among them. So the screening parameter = 0.21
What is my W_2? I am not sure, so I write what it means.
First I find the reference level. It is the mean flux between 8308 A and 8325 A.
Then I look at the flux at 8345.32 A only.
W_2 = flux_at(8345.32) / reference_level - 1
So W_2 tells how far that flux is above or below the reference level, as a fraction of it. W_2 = 1.4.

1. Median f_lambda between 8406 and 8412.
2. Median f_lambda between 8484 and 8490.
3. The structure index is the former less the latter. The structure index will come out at 4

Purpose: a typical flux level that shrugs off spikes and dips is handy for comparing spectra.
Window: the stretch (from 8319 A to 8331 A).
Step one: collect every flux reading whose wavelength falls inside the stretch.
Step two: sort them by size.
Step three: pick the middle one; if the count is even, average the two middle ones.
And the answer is 20.6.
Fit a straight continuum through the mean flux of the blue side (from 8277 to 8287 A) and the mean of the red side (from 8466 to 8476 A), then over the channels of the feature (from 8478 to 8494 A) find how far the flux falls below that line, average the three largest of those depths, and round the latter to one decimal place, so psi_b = 5.7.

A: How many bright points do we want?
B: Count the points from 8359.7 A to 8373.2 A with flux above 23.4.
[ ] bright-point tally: 1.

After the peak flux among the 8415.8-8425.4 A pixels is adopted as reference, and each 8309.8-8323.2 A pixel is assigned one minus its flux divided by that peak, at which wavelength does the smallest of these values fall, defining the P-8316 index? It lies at 8312.71 A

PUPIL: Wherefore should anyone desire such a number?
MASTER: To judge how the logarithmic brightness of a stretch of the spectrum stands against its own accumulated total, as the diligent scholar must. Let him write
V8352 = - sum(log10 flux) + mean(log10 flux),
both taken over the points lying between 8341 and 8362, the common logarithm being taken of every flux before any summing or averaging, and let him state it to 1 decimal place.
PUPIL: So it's -12.9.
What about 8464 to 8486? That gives -13.4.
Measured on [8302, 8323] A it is -13.2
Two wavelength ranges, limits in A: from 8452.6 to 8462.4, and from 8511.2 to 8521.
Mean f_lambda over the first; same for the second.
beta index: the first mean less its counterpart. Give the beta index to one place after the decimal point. -2.6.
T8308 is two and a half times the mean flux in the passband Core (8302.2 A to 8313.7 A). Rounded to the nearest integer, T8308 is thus 55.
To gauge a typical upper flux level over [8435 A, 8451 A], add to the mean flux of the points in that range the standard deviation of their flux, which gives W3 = 22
